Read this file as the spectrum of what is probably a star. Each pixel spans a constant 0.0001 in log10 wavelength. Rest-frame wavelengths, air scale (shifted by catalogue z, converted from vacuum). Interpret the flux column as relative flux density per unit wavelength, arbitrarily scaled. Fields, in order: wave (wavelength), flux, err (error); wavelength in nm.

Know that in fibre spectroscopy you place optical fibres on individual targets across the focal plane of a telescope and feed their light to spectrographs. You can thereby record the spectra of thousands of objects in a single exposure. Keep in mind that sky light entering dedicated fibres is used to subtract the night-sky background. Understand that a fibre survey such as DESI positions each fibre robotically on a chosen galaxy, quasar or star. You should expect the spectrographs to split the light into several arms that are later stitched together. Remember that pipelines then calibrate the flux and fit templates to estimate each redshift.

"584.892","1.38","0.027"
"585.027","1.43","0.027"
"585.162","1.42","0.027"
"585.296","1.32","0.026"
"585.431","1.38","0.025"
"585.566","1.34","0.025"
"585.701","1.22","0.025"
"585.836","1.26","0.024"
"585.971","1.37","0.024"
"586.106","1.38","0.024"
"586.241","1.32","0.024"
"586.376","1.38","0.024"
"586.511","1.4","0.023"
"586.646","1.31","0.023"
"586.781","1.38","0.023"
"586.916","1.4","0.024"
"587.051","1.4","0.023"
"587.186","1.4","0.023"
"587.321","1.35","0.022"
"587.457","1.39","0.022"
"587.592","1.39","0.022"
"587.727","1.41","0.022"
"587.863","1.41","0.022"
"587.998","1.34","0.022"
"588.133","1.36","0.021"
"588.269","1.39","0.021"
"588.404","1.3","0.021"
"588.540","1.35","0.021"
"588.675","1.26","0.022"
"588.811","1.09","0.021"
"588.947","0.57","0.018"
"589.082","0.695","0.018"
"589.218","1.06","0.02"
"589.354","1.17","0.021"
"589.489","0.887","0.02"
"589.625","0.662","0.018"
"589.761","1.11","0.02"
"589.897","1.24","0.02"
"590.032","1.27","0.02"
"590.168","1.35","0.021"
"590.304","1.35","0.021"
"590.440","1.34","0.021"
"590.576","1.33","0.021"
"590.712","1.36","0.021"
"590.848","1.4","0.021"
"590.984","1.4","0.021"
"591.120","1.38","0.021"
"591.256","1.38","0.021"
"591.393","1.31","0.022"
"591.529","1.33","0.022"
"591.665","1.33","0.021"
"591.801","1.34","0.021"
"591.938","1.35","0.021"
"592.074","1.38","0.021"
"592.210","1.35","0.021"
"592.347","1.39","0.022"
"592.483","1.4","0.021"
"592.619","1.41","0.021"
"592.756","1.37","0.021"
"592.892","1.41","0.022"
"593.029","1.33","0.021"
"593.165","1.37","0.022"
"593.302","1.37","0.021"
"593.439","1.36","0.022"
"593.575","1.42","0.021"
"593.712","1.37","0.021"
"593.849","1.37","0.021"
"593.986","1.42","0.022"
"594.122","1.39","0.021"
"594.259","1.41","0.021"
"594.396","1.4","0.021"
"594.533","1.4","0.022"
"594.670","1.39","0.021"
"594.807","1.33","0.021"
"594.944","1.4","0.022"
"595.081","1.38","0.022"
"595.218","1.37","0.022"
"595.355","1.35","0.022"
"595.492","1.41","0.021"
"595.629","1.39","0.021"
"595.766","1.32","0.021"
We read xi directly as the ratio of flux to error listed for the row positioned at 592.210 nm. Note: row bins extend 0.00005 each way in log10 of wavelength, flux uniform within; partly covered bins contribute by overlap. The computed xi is 64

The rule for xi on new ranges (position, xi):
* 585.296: 51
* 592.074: 66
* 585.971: 57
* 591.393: 60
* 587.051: 61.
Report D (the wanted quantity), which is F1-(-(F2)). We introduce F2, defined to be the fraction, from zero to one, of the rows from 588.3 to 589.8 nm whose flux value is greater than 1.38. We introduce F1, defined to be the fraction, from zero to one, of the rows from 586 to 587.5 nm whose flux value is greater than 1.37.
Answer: 0.7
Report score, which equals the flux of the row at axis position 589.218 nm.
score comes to 1.06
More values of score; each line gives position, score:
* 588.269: 1.39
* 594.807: 1.33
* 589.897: 1.24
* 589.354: 1.17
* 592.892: 1.41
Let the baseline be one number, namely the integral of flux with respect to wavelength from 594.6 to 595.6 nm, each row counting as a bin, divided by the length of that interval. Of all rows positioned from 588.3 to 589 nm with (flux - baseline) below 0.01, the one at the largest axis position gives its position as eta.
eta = 588.947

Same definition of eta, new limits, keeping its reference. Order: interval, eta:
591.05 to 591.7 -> 591.665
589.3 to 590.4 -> 590.304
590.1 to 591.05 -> 590.712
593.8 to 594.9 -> 594.807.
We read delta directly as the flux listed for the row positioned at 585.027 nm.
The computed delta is 1.43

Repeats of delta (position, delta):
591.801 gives 1.34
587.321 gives 1.35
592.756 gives 1.37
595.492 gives 1.41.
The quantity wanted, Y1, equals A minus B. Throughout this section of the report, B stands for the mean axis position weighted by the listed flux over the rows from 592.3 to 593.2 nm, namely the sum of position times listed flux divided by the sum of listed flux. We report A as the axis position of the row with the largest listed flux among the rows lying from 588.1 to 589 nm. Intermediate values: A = 588.269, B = 592.75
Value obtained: -4.48 nm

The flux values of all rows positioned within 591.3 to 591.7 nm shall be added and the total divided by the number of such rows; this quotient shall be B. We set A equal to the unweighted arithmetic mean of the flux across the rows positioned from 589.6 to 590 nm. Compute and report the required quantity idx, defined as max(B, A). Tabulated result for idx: 1.32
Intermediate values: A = 1.00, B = 1.32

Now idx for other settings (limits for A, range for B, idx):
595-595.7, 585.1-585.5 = 1.38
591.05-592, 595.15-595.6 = 1.38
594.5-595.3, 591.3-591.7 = 1.38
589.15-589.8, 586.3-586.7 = 1.36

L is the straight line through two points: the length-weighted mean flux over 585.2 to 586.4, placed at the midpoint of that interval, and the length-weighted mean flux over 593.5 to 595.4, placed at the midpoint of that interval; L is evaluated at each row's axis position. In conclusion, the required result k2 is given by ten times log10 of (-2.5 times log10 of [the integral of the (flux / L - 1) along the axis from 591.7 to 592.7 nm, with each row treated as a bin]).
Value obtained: 8.9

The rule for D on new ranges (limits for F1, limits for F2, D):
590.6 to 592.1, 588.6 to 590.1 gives 0.5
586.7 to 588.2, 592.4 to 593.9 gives 1.1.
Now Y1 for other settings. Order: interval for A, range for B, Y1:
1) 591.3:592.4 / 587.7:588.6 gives 4.22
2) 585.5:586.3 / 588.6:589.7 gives -3.02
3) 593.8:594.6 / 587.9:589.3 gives 5.45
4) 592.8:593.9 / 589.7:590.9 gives 3.25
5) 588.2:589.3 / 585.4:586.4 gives 2.36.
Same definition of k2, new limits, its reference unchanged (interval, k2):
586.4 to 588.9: 7.4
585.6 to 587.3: 6.2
